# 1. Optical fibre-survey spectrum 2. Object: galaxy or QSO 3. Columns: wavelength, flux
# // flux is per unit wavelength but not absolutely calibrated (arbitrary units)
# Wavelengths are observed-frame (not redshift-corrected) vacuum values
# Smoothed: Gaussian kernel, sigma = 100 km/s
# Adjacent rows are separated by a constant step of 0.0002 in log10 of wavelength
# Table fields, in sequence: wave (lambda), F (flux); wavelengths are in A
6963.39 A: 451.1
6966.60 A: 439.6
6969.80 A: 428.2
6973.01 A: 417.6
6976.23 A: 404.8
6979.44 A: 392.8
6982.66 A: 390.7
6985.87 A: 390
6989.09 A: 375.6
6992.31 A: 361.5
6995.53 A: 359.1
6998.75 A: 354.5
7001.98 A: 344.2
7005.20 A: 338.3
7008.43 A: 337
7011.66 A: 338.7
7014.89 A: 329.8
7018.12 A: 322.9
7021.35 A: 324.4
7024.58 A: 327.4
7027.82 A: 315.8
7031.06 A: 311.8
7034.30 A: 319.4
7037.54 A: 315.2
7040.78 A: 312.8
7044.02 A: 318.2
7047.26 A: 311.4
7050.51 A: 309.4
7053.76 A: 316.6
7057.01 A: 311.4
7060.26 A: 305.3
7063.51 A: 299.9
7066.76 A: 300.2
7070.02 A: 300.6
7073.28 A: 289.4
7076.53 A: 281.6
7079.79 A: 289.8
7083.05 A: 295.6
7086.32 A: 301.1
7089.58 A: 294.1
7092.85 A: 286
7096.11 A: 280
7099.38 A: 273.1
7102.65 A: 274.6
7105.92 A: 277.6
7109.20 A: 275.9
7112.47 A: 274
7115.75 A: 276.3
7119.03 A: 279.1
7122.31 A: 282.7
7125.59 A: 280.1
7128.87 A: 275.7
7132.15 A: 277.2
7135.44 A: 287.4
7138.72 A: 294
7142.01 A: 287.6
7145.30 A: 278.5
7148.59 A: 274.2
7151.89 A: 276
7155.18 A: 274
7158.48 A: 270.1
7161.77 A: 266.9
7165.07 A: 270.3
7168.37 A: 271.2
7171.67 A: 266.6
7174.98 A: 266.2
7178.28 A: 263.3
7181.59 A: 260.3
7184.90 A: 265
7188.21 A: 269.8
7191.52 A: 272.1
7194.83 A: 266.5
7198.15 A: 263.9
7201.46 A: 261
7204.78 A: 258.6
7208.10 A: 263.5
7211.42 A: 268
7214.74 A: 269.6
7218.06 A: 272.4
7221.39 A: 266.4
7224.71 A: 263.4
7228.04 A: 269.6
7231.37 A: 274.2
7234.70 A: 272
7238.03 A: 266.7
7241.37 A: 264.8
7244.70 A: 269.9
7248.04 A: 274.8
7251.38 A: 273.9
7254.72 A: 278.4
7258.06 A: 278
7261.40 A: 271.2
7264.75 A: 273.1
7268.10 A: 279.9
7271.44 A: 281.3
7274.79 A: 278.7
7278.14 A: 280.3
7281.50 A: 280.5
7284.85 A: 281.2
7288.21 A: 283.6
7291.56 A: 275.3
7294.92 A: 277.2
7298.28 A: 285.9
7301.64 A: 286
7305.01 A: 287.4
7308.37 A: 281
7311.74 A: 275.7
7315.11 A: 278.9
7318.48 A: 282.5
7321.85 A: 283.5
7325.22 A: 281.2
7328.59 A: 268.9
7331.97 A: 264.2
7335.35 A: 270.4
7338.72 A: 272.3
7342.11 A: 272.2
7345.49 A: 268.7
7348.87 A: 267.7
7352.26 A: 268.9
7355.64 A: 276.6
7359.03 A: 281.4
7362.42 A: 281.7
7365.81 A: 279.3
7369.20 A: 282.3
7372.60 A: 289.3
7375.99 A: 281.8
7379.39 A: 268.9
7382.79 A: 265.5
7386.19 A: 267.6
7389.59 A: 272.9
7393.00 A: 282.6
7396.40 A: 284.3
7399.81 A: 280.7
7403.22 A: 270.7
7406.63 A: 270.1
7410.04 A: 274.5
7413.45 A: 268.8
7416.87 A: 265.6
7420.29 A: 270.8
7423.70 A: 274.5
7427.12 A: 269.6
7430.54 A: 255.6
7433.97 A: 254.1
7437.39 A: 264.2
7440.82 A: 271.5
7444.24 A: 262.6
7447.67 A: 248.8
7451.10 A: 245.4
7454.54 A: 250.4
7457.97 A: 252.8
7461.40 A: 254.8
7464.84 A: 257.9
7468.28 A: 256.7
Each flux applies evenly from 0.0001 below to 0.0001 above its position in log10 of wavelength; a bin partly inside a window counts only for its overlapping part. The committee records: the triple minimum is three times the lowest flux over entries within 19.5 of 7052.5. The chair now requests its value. 900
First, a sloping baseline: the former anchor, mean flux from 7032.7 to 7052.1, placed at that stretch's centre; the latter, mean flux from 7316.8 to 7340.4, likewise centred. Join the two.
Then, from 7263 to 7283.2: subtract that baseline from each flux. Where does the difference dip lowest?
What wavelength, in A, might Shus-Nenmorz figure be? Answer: 7264.75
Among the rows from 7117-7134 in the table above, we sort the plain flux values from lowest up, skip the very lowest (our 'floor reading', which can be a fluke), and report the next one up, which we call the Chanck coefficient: 277.2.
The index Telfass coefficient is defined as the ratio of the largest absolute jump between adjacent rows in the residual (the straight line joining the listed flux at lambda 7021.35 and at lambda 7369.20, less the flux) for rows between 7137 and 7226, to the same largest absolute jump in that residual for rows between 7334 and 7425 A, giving 0.70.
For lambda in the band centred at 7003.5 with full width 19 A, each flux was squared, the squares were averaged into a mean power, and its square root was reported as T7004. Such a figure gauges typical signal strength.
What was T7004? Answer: 345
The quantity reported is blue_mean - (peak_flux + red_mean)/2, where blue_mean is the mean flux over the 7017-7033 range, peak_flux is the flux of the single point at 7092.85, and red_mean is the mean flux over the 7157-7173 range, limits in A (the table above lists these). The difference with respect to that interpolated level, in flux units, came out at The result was 43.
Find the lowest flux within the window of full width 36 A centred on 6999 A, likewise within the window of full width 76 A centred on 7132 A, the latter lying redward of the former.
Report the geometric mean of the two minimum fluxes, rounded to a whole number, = 297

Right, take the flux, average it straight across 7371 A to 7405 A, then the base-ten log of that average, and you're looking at 2.442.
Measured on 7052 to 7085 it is 2.476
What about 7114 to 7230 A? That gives 2.434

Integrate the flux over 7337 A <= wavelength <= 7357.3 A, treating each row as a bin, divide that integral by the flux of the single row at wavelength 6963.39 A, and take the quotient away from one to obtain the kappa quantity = -11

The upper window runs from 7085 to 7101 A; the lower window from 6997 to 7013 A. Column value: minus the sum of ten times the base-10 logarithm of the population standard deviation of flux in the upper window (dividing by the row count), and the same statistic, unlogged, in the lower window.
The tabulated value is -16.4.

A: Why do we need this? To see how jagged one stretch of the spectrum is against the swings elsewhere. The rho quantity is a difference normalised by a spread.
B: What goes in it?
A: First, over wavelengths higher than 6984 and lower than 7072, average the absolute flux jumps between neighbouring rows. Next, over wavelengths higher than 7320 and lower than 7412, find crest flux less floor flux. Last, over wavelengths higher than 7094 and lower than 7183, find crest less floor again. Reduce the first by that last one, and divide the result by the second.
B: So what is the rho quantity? -1.1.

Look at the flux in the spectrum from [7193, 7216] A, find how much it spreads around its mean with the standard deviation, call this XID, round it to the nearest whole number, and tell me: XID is 4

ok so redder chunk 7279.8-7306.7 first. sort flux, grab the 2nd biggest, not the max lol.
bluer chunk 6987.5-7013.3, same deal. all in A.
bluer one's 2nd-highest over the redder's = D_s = 1.26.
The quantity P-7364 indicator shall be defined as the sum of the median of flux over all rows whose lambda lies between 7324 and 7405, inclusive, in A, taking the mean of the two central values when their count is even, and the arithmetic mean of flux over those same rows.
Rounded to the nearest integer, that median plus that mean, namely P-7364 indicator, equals 548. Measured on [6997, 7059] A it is 644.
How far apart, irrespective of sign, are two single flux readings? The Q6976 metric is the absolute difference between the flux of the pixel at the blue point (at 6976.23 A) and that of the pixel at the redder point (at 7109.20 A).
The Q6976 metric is 129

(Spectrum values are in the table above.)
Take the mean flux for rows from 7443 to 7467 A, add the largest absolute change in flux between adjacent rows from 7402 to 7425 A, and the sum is 259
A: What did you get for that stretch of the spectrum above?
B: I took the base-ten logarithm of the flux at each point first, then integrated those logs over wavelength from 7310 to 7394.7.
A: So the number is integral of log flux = 207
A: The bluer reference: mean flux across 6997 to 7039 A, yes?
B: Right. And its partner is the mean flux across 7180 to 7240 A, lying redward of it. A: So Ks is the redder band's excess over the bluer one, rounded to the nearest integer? -62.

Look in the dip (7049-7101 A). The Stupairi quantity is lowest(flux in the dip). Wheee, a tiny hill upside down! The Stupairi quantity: 273.1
